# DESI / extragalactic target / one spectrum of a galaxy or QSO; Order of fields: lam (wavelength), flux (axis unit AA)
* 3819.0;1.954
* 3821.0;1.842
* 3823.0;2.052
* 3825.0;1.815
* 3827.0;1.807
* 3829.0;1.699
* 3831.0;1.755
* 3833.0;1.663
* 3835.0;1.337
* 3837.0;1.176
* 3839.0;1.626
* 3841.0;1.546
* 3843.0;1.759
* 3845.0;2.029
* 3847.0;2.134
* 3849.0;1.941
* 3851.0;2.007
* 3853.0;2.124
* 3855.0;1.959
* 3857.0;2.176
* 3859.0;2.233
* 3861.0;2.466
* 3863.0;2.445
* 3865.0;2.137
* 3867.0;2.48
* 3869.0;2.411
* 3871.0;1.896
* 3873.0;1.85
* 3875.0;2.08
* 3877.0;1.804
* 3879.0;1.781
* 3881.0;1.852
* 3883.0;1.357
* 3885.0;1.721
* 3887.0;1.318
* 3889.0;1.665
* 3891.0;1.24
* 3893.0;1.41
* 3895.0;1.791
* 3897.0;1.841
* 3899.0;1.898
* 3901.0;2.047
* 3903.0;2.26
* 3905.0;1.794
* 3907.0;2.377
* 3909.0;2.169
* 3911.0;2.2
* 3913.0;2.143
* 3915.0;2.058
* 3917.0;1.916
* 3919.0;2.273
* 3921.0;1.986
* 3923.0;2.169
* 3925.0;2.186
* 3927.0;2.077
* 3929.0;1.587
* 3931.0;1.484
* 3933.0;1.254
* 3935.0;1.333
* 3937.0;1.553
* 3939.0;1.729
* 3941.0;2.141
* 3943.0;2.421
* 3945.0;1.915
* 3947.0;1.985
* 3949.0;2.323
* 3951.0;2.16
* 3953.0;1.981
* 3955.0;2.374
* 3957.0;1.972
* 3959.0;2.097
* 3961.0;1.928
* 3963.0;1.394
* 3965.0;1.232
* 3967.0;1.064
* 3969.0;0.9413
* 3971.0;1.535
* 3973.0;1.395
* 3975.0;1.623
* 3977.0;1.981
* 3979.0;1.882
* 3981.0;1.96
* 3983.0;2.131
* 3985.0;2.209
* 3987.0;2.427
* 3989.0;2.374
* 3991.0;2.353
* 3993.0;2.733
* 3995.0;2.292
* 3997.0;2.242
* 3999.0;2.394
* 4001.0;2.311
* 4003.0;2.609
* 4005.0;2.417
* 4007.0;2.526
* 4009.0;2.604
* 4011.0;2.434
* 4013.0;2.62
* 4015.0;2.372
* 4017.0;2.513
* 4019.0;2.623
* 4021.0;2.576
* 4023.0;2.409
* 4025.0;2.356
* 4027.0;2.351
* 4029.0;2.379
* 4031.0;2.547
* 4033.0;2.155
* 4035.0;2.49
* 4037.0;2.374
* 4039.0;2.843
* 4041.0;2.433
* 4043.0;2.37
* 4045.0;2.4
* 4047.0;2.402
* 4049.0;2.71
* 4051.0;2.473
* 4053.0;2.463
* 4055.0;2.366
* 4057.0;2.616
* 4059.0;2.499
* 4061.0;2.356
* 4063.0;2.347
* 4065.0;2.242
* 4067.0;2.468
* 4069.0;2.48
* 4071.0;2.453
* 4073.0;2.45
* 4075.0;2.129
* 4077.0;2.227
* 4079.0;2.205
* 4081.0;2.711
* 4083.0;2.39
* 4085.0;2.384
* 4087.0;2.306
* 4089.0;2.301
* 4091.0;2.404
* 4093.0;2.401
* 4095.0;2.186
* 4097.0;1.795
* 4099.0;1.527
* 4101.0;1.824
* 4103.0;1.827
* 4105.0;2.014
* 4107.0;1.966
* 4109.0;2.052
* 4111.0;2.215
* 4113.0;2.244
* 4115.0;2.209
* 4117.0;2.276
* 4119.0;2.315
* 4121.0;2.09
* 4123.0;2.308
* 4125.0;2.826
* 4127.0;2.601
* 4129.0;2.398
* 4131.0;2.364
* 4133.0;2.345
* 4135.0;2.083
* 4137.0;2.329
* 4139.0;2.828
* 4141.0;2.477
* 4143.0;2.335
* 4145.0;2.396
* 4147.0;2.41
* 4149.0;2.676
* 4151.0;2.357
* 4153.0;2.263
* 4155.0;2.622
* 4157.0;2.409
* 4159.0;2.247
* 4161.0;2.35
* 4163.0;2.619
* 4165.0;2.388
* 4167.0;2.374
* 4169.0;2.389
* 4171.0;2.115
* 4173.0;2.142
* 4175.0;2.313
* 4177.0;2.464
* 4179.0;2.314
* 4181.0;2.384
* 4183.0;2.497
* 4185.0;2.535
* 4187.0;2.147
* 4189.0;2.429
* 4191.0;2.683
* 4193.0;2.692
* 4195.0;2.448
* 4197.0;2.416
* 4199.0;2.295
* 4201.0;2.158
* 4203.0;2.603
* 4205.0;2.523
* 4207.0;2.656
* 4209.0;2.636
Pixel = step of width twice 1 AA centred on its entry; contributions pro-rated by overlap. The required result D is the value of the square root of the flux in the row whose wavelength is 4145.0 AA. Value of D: 1.55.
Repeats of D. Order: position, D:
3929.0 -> 1.26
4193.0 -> 1.64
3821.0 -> 1.36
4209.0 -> 1.62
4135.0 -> 1.44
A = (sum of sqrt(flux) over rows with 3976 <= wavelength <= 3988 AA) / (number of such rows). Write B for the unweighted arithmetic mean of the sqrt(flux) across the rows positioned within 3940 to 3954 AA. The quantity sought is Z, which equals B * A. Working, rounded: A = 1.447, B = 1.46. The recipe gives 2.11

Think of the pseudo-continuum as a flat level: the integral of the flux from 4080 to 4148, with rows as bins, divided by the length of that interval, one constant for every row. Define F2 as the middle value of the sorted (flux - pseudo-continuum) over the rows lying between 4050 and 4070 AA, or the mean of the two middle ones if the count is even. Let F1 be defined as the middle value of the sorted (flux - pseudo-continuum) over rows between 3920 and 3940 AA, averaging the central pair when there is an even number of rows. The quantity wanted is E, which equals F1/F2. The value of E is -3.1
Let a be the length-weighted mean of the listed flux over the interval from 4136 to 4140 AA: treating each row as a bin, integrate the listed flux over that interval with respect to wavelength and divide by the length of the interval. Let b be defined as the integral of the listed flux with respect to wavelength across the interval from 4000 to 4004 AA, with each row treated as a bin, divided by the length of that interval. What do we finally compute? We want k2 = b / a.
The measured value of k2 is 1.0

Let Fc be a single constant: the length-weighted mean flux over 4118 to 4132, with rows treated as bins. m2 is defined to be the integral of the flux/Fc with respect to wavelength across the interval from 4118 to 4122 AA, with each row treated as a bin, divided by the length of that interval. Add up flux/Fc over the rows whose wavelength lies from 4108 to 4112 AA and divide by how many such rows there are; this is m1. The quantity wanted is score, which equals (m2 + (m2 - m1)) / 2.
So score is 0.47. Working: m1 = 0.88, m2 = 0.91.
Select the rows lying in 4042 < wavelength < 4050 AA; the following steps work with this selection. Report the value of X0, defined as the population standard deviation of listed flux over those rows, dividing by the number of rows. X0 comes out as 0.14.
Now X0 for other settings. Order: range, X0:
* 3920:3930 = 0.22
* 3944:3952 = 0.16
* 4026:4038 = 0.12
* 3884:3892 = 0.21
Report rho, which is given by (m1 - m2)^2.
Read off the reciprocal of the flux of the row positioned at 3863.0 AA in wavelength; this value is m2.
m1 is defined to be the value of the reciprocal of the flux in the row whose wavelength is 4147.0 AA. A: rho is 0.000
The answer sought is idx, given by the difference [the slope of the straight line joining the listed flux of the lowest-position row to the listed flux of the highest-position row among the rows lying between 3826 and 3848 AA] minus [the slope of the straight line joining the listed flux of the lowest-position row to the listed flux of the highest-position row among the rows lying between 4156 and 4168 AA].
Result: 0.02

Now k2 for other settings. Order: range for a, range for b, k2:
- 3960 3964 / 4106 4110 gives 1.2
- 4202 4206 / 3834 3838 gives 0.5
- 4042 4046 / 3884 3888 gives 0.6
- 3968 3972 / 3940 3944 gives 1.8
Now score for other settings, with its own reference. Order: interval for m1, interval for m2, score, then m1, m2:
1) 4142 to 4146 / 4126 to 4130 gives 0.55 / 0.98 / 1.04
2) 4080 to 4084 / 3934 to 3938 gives 0.07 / 1.06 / 0.60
